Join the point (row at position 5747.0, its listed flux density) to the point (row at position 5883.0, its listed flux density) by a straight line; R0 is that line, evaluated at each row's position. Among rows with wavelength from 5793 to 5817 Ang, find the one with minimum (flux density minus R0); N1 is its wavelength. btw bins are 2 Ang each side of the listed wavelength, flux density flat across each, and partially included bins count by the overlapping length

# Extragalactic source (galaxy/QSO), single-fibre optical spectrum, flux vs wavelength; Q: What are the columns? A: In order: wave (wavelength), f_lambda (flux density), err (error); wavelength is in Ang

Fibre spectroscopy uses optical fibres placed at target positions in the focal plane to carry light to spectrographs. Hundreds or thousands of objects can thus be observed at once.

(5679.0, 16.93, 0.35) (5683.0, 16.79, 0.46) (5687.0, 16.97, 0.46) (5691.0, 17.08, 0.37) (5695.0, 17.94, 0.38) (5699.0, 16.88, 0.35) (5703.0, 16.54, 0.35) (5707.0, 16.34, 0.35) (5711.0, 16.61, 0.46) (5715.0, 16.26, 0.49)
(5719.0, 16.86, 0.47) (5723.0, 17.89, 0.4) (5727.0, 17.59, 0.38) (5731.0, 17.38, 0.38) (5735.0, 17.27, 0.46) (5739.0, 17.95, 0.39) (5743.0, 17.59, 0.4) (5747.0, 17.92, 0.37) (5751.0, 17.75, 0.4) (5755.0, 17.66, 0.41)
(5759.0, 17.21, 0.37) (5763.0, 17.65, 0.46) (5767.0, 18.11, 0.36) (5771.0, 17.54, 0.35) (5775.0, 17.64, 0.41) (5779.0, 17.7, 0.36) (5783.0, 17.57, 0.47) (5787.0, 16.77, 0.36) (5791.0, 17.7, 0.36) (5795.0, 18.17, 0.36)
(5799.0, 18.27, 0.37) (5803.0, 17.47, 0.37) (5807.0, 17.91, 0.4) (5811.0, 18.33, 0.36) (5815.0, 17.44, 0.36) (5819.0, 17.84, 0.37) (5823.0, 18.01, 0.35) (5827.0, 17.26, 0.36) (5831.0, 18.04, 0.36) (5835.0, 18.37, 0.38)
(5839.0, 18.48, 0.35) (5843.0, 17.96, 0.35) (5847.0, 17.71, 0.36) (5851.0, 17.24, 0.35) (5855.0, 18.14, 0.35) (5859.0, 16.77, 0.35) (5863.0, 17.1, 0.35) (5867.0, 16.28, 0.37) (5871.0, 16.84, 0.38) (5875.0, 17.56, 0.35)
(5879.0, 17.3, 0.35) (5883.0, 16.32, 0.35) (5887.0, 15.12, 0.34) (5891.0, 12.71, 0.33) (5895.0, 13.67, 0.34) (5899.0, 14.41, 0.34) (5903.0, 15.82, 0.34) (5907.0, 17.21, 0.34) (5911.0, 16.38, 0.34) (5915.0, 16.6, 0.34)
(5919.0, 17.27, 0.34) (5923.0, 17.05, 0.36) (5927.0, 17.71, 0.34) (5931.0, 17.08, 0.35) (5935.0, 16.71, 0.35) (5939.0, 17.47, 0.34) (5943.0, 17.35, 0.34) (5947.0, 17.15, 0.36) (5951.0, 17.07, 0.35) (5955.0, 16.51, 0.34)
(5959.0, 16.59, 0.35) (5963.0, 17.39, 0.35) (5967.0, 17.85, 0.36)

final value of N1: 5803.0 Ang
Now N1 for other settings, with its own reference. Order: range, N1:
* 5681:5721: 5707.0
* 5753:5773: 5759.0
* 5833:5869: 5867.0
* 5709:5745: 5715.0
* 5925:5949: 5935.0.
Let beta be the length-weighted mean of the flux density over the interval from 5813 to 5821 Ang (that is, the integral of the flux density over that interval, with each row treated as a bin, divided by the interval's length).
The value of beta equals 17.64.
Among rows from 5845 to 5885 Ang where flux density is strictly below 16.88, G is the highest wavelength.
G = 5883.0 Ang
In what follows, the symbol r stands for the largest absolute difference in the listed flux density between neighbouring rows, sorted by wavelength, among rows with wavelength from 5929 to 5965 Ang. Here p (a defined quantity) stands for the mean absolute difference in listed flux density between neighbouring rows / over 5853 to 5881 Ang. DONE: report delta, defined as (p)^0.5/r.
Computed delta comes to 1.03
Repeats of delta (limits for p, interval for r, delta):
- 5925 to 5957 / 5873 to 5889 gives 0.52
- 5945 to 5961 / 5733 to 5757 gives 0.72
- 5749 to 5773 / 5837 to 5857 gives 0.70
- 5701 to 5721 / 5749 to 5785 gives 1.05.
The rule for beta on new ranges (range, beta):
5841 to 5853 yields 17.64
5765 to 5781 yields 17.75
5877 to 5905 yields 15.05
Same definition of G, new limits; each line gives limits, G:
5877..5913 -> 5911.0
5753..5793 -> 5787.0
